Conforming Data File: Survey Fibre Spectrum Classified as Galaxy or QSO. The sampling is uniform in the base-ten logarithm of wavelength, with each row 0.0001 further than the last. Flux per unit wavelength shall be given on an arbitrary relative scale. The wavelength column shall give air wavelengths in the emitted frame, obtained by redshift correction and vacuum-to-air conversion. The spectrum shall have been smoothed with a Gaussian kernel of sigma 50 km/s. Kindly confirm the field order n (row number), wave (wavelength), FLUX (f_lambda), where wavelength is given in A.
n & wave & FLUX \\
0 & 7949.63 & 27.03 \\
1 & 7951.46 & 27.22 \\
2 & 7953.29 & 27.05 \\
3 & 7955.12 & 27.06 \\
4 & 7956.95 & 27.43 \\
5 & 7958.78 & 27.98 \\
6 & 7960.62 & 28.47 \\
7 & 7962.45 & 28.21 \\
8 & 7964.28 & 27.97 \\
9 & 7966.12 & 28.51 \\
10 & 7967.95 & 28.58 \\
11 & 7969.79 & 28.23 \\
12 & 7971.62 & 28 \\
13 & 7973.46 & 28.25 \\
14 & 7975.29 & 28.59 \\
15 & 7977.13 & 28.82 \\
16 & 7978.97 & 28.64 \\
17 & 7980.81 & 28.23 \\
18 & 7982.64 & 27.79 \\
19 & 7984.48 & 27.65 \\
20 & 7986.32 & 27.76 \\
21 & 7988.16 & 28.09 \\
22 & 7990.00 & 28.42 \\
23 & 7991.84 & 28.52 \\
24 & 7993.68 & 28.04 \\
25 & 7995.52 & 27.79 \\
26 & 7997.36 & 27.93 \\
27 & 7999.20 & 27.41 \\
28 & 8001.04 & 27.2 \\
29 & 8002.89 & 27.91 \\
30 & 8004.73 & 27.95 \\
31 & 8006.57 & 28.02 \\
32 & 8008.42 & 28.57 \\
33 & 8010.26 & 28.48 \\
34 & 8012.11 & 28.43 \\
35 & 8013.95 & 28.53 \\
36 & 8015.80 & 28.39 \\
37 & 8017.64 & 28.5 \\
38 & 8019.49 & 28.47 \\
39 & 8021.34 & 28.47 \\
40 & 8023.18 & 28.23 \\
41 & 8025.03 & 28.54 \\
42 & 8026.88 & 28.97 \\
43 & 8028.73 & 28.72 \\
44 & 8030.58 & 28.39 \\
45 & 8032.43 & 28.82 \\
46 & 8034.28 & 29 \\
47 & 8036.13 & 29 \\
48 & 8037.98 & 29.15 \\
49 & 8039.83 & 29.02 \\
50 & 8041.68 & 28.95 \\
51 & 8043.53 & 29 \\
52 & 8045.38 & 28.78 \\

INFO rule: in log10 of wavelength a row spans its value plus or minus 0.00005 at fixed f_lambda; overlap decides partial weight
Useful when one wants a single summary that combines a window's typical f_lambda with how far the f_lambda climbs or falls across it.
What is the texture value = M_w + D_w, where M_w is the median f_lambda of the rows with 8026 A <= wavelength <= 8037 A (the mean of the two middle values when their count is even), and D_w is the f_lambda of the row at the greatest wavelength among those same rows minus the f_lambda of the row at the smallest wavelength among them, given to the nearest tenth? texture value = 28.9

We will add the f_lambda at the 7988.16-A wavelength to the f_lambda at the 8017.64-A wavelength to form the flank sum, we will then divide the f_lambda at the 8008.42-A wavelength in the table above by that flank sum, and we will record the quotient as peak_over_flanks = 0.505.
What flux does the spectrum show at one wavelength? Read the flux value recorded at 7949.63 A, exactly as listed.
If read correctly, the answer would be 27.03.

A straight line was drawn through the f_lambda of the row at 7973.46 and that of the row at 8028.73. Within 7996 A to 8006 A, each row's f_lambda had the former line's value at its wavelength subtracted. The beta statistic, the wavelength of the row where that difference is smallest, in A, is 8001.04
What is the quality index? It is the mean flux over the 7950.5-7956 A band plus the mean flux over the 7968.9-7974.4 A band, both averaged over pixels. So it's 55.3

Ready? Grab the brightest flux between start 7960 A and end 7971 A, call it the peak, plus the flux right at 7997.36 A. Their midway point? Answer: 28.3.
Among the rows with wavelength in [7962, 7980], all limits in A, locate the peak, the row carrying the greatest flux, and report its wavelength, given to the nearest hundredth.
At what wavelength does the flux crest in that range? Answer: 7977.13 A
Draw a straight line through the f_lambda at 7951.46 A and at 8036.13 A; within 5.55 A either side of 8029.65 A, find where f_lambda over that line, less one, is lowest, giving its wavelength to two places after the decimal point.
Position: 8030.58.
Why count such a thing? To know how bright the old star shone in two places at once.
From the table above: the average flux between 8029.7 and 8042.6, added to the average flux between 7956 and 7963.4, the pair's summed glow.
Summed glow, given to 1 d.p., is 56.9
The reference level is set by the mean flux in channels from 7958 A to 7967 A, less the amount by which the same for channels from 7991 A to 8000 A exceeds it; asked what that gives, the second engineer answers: 28.5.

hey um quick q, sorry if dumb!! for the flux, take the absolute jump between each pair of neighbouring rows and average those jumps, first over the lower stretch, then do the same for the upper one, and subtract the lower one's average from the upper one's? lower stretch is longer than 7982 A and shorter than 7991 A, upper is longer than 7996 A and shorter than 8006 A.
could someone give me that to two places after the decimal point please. 0.14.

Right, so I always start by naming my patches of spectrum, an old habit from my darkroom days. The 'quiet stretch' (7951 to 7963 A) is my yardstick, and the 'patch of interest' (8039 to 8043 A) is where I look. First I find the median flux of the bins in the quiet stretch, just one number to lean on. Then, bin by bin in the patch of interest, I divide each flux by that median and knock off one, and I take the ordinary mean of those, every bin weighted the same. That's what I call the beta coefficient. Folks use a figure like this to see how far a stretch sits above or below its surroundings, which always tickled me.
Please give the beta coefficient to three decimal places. 0.057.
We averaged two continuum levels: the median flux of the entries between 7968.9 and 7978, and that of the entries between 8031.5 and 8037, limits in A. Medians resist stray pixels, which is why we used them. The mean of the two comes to 28.6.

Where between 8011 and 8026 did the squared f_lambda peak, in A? 8025.03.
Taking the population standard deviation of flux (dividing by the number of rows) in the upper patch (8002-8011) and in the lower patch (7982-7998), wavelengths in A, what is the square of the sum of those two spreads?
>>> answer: 0.32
